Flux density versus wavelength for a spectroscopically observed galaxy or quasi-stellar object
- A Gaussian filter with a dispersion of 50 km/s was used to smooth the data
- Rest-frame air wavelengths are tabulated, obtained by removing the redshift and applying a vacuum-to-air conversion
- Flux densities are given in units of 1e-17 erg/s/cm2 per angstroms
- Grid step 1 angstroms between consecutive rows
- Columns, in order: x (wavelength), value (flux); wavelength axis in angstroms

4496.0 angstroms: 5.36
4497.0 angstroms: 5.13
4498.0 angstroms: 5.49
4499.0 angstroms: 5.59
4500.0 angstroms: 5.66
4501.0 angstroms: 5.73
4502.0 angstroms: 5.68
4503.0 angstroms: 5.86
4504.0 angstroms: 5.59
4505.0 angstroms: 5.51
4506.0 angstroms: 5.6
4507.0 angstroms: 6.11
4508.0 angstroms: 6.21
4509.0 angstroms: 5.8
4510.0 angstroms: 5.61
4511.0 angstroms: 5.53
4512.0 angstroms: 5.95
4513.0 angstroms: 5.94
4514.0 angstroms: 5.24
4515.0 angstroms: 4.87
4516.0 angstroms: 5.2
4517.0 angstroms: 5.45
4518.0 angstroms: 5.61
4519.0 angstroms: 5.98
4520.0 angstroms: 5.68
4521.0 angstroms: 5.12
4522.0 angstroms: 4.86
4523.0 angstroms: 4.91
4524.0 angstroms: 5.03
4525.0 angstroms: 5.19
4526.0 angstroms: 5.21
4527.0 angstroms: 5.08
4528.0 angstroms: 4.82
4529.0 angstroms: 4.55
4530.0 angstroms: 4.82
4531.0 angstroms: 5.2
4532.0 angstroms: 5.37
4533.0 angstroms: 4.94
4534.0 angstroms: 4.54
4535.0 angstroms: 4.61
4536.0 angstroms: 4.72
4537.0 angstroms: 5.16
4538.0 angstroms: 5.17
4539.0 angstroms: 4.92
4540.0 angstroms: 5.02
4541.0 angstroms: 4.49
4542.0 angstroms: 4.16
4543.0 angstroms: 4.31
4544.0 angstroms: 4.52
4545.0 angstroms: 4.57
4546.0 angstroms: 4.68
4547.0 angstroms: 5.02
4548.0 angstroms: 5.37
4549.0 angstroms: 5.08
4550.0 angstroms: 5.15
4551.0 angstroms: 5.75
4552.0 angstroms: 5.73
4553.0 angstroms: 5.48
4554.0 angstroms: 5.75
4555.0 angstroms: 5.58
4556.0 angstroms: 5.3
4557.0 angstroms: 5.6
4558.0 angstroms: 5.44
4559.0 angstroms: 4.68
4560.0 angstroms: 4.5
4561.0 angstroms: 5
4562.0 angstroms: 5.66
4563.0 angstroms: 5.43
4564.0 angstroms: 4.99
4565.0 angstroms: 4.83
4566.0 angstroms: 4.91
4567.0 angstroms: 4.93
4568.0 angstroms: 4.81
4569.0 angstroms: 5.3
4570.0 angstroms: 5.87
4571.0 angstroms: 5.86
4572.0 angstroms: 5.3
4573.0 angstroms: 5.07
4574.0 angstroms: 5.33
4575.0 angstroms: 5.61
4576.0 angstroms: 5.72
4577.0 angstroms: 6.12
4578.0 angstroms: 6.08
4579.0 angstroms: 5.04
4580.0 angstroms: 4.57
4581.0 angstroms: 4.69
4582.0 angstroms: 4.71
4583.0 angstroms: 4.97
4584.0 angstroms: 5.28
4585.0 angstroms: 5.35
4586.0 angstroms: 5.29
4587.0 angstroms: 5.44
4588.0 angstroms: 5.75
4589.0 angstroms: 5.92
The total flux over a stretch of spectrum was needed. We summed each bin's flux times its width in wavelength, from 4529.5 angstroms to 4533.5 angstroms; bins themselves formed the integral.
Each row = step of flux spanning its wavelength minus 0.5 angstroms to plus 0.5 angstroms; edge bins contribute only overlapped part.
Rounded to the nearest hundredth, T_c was 20.33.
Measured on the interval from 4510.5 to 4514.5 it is 22.66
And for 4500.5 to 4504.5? 22.86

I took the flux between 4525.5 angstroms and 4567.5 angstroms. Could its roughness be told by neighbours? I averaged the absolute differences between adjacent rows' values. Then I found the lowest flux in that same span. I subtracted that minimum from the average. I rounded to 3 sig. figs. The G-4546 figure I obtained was -3.90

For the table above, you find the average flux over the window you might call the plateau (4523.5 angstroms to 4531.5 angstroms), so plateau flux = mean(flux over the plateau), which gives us 4.99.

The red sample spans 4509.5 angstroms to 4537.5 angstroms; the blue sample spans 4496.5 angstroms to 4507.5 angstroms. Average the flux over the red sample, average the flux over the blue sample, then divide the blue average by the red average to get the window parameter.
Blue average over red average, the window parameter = 1.09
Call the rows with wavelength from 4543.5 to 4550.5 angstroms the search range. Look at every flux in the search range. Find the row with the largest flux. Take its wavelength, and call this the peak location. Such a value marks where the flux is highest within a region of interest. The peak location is 4548.0 angstroms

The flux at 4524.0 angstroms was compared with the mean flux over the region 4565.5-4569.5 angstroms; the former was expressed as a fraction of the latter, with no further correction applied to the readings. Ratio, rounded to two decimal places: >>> 1.01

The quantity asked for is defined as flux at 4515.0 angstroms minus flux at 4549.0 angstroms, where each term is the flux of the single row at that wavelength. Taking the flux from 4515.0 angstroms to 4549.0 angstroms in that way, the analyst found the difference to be -0.2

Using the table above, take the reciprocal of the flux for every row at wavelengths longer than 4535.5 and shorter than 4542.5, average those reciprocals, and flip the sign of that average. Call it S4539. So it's -0.209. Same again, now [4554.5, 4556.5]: -0.184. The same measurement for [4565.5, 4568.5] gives -0.205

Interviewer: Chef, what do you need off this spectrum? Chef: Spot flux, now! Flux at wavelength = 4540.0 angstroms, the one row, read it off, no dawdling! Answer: 5.02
